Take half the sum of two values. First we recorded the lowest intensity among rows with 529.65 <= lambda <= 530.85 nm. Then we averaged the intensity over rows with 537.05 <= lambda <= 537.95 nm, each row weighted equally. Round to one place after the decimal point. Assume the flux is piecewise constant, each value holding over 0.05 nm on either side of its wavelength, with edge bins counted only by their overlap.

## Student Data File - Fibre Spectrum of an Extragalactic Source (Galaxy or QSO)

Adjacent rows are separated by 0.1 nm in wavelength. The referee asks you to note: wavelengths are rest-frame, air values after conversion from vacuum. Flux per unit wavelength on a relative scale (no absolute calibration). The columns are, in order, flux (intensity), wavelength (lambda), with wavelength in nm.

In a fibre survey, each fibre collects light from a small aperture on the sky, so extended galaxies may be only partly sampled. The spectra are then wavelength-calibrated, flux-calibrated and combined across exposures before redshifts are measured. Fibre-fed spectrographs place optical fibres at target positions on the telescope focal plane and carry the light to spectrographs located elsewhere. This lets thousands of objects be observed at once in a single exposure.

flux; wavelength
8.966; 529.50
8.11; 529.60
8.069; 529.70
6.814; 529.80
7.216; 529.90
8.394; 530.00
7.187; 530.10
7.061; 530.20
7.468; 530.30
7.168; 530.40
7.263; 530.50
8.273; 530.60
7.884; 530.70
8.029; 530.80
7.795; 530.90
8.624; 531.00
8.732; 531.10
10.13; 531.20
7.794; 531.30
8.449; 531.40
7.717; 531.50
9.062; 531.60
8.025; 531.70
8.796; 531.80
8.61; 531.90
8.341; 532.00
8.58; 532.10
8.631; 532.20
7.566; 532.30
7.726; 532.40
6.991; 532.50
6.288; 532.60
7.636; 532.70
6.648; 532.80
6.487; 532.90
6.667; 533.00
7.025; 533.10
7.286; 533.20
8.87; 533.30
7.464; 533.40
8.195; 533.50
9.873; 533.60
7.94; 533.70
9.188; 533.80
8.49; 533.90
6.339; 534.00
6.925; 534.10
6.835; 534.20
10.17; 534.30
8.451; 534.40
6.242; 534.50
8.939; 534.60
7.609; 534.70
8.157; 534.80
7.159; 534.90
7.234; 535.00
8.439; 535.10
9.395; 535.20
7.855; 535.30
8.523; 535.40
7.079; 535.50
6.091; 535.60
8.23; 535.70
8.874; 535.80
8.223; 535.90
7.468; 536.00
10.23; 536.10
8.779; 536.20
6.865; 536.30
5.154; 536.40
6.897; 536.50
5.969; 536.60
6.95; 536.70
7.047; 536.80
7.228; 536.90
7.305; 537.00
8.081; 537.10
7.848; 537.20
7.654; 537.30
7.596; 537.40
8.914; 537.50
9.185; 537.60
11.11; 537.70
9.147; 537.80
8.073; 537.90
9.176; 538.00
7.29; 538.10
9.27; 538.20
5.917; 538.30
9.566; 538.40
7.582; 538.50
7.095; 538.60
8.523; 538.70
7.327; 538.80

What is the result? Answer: 7.7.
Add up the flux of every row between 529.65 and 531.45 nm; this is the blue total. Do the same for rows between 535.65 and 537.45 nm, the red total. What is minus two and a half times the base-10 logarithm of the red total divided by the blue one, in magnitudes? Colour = 0.046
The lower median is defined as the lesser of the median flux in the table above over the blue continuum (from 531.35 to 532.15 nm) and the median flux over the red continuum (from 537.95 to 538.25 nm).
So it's 8.5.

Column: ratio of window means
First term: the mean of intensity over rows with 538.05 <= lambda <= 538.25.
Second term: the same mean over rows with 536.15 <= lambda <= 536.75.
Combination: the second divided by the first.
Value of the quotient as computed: 0.82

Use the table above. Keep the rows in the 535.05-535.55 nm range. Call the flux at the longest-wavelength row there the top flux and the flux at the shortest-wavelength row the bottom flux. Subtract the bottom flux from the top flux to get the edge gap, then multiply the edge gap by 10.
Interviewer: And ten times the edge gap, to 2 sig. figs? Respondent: -14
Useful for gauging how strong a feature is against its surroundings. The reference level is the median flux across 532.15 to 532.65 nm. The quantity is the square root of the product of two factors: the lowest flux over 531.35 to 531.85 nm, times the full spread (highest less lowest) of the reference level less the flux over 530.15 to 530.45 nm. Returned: 1.8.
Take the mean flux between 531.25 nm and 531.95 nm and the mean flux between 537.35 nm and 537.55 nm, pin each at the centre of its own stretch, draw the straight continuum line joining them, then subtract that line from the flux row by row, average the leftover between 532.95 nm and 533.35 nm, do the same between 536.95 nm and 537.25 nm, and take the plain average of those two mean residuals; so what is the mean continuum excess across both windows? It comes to -0.69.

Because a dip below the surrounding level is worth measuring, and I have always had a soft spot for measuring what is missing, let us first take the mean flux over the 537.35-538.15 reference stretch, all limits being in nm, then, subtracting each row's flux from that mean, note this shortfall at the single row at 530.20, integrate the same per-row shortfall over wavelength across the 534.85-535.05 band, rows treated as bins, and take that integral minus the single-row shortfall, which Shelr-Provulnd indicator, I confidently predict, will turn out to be -1.4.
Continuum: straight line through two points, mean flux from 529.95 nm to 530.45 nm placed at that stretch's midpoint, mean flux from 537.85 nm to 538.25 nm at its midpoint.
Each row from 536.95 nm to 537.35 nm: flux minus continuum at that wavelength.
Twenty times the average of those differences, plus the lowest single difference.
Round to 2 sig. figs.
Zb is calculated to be -13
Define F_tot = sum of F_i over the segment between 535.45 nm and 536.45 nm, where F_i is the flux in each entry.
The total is 77.0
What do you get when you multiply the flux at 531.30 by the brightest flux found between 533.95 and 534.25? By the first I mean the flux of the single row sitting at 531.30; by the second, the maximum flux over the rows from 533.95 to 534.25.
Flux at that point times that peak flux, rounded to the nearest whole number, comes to 54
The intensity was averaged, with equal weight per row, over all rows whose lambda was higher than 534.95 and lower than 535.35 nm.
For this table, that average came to 8.23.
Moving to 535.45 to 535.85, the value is 7.57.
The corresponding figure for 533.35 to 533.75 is 8.37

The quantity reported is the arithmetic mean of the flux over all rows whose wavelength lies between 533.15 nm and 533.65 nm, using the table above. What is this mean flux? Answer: 8.3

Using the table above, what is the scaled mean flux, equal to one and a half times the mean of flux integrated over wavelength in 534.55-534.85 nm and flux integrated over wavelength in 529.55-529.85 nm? 3.58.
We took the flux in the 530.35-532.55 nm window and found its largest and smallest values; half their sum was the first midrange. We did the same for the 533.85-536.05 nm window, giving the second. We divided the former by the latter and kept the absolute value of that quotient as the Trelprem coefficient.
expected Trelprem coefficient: 1.05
